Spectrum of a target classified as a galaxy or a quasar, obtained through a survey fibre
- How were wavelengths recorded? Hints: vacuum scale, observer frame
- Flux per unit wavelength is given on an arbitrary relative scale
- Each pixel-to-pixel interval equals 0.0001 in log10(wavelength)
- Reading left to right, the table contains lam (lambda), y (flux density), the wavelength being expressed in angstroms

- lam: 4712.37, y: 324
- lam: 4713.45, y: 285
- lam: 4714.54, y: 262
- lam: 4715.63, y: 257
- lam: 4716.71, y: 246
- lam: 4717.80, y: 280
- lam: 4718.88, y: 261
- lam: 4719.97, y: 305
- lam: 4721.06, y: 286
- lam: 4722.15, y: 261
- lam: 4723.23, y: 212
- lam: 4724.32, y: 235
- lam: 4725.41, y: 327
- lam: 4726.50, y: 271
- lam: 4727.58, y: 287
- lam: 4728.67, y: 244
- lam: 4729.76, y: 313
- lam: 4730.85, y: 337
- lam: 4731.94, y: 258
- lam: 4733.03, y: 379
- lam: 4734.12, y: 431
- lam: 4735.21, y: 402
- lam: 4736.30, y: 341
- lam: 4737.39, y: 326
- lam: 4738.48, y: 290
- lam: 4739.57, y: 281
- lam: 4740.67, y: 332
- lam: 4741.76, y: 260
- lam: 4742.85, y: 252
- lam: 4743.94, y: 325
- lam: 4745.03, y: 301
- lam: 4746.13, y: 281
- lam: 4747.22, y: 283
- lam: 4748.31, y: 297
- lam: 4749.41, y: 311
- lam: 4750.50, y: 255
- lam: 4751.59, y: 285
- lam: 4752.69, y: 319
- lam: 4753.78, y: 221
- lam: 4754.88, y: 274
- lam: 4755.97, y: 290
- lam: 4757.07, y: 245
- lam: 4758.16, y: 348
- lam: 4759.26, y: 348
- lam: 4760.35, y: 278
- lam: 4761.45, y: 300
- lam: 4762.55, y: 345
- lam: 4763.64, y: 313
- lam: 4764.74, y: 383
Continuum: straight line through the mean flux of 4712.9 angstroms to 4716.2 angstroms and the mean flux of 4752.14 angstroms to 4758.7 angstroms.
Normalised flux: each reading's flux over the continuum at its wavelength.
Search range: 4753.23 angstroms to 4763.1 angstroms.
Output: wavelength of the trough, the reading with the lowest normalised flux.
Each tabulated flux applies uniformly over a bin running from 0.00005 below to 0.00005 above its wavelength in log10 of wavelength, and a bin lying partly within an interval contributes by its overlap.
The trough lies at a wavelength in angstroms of 4753.78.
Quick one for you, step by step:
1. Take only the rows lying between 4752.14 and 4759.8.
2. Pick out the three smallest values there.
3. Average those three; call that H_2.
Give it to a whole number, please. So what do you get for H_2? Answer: 247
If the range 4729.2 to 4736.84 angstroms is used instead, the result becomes 303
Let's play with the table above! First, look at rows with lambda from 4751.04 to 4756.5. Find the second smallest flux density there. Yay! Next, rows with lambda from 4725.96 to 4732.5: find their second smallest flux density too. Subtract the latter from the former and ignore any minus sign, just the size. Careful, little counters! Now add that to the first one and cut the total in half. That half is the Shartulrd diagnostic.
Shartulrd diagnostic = 145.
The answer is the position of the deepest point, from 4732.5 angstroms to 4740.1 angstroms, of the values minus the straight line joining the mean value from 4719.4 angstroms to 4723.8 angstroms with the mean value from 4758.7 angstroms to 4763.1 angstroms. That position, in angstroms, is 4739.57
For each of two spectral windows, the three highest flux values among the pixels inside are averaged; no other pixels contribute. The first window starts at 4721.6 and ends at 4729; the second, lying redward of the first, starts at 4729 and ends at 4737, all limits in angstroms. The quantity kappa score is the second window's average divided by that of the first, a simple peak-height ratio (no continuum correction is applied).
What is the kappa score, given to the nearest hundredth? 1.37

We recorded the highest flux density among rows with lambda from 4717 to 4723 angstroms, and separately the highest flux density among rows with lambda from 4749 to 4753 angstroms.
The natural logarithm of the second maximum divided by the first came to 0.045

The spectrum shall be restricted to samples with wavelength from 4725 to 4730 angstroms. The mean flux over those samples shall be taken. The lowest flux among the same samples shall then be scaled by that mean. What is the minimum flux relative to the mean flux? 0.85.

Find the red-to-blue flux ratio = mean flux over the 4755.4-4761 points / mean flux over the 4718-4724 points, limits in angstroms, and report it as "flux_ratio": 1.14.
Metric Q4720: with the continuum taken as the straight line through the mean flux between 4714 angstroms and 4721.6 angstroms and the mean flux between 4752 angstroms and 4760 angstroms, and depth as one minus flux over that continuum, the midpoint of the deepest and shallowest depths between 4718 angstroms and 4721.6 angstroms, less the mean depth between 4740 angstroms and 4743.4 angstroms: -0.05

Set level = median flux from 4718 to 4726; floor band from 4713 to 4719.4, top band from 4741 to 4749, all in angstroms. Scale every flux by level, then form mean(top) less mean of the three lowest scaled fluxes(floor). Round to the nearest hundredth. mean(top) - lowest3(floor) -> 0.12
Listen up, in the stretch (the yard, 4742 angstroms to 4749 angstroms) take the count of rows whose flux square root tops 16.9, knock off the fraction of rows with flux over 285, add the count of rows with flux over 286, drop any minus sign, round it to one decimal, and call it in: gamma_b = 5.5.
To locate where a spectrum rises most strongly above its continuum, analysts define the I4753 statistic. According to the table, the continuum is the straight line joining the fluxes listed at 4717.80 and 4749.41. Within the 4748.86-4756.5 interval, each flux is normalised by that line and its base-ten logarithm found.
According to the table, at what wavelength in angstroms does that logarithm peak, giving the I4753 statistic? 4752.69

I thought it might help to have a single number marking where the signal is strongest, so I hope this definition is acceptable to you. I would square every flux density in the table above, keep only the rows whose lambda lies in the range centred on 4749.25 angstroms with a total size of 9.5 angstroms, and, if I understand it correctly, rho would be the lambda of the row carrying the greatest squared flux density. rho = 4752.69 angstroms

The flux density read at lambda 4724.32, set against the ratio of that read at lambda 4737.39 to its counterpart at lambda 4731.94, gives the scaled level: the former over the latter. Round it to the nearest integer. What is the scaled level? 186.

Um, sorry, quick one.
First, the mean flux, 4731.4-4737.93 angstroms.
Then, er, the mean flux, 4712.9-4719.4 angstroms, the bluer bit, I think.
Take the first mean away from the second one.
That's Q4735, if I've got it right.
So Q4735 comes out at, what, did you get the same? -91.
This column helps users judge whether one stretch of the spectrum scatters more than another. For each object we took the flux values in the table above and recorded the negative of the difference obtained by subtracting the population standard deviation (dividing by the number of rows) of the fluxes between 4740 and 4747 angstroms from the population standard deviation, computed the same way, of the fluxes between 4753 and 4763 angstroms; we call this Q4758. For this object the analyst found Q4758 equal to -13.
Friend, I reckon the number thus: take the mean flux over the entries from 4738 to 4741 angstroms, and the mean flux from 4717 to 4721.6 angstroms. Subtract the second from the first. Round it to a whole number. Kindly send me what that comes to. 18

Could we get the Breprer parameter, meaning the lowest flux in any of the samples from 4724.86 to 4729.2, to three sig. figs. 244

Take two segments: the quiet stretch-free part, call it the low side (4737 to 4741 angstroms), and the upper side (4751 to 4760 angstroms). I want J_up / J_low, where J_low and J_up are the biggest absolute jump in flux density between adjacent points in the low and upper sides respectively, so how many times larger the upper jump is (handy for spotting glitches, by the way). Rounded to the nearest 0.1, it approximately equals 2.0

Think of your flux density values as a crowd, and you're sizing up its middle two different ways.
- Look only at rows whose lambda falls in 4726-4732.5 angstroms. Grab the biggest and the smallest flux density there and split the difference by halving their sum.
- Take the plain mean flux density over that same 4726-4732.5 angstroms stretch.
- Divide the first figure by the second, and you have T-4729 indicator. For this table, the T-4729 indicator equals 1.02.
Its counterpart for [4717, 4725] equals 0.98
